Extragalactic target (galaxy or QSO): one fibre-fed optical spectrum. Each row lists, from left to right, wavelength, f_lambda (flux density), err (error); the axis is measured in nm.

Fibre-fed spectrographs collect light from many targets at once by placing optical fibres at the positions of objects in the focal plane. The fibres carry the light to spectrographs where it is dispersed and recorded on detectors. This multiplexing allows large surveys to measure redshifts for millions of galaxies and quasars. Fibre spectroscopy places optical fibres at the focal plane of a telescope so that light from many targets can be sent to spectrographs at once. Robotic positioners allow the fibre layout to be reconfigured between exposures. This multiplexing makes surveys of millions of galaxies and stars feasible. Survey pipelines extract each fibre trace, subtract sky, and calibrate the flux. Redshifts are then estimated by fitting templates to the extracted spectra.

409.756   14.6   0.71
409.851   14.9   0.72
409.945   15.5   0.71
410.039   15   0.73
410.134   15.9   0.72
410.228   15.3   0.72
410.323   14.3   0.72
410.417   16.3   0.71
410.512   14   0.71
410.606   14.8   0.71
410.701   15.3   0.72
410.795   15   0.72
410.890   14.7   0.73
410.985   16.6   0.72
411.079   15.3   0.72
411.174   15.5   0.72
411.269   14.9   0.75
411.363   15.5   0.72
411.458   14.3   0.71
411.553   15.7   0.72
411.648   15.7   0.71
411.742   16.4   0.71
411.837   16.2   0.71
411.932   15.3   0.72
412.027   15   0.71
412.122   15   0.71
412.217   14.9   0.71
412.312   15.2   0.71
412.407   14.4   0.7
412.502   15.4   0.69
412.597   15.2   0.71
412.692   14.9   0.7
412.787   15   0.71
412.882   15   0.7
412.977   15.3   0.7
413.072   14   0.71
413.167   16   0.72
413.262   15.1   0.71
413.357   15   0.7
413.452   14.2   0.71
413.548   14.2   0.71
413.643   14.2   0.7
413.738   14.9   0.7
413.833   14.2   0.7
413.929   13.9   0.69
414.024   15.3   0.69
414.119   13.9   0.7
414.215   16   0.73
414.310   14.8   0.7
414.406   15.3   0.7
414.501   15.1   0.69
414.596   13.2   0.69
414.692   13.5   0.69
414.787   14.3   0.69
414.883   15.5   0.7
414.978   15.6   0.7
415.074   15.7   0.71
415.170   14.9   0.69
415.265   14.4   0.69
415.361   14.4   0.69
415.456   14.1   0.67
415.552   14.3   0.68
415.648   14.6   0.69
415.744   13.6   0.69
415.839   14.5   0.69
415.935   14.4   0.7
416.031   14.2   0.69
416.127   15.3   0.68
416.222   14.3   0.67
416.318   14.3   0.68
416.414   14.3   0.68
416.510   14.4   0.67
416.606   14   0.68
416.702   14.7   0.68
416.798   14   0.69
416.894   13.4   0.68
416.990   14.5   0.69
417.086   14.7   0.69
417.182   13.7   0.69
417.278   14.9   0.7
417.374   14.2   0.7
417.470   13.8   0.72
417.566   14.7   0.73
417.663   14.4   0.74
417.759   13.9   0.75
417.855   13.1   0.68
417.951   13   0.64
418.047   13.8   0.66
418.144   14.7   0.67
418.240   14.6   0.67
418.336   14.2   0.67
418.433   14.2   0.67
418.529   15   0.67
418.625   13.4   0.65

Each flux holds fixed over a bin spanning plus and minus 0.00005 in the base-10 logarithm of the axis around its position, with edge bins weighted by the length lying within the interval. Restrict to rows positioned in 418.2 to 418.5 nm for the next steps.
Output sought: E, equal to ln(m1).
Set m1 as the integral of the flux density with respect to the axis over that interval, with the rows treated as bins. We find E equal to 1.46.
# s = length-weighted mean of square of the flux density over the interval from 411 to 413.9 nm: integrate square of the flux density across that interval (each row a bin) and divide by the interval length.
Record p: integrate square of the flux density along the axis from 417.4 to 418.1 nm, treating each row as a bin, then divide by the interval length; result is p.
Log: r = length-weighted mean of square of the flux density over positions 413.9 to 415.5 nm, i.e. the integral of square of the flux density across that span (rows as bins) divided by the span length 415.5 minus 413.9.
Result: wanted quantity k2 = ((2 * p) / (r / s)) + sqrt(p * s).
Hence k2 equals 610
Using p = 192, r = 217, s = 228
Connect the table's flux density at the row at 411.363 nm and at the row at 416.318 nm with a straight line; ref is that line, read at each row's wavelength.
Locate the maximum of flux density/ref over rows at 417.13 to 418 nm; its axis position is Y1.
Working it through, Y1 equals 417.278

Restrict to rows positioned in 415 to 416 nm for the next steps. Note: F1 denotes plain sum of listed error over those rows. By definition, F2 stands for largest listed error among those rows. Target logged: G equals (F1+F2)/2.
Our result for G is 3.8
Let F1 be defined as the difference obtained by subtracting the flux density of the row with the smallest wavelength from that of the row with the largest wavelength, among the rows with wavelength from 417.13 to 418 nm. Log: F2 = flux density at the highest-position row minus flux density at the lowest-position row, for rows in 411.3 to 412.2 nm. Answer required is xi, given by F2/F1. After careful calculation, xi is 0.7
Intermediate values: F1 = -0.7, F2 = -0.5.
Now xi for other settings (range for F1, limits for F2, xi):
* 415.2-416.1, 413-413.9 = -1.0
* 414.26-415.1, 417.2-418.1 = -1.2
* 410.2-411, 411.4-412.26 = 0.5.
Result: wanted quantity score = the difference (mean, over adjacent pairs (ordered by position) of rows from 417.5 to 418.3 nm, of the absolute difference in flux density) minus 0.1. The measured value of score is 0.40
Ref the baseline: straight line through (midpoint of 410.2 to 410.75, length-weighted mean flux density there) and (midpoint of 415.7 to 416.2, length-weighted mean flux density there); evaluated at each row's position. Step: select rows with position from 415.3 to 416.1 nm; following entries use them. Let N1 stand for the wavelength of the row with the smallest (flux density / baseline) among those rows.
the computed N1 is 415.744 nm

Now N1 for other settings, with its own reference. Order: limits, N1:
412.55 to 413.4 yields 413.072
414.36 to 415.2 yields 414.596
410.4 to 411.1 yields 410.512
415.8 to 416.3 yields 416.031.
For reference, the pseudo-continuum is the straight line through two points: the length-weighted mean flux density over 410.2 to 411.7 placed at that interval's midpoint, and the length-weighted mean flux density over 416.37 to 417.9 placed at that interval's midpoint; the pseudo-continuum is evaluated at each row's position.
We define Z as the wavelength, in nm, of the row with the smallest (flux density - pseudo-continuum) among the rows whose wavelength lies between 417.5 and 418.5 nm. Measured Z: 417.951 nm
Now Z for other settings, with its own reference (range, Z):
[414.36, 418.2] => 414.596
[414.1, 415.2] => 414.596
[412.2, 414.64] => 414.596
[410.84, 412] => 411.458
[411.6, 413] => 412.407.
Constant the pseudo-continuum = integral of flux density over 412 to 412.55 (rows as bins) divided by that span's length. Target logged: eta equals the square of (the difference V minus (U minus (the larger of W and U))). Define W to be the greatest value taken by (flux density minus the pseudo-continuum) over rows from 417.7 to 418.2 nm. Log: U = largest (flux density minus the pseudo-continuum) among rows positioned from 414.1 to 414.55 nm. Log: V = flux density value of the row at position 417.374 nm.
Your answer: 202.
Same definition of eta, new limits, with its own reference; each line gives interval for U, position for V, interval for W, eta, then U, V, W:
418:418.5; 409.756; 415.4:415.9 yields 213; -0.27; 14.6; -0.4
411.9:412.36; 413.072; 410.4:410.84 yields 225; 0.33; 14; 1.3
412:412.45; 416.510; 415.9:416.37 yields 210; 0.23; 14.4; 0.3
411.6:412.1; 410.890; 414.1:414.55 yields 216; 1.43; 14.7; 1.0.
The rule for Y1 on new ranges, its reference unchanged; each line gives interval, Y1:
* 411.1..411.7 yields 411.648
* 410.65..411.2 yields 410.985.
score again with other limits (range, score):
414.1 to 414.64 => 1.08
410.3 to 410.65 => 1.60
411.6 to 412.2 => 0.32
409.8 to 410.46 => 0.83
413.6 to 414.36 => 1.01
